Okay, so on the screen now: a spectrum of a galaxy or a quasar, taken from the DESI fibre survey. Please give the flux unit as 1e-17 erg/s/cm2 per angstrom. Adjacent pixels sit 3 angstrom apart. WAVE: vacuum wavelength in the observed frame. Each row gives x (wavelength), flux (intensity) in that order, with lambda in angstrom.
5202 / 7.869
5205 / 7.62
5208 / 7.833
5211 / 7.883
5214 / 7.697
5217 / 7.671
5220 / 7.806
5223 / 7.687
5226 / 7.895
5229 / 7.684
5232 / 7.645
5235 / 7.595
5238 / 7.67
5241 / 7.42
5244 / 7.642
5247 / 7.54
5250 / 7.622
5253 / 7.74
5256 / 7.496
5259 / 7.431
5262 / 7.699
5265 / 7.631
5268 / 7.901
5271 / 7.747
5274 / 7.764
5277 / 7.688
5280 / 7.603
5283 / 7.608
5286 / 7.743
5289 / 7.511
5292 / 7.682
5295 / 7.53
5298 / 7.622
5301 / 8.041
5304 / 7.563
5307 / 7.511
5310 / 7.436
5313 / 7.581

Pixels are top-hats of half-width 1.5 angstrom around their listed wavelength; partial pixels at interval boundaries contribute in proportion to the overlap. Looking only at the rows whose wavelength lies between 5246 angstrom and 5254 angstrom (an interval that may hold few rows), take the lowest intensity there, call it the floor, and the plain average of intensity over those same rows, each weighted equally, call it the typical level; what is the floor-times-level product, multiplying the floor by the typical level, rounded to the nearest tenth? 57.6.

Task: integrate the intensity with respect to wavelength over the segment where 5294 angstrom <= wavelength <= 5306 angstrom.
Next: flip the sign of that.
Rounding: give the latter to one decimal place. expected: -92.3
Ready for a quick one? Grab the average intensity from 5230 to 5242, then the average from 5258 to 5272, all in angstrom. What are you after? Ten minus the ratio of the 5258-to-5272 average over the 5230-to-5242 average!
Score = 8.987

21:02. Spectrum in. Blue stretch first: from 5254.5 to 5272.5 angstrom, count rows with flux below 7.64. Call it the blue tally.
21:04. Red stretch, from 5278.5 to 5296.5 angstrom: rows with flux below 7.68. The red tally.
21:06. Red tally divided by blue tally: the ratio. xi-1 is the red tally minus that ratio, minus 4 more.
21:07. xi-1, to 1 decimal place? -1.3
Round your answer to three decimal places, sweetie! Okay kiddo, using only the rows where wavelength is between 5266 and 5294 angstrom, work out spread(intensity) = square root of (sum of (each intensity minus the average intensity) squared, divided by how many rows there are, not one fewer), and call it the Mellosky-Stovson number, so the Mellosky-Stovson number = 0.107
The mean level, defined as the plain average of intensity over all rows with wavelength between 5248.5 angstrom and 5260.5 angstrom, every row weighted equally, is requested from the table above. 7.57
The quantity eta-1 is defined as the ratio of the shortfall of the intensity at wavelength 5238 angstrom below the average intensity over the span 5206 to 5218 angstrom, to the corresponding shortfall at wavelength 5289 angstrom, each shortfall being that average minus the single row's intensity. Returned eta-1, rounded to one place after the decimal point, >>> 0.4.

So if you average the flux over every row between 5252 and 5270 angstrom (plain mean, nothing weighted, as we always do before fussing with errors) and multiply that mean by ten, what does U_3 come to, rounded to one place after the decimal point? 76.5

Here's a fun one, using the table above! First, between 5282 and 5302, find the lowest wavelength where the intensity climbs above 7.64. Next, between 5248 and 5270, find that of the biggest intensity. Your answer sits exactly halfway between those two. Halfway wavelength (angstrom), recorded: 5277.0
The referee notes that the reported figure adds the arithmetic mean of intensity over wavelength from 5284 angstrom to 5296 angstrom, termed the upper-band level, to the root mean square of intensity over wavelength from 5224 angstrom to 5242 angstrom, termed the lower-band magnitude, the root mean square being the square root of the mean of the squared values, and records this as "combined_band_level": 15.3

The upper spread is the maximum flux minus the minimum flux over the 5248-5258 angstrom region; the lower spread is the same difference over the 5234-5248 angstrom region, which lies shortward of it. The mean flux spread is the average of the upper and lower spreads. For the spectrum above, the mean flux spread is 0.25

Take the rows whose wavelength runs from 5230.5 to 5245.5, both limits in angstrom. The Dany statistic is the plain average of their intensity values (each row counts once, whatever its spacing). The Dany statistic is 7.59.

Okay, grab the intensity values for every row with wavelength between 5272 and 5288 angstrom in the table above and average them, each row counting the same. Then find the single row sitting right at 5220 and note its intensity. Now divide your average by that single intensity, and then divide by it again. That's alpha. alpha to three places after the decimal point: 0.126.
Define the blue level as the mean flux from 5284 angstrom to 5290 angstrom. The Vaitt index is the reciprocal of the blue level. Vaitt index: 0.131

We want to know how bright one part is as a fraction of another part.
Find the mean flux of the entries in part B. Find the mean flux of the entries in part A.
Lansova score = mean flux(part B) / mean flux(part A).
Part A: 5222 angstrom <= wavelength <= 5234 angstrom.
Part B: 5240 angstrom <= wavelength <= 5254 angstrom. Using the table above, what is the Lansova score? 0.98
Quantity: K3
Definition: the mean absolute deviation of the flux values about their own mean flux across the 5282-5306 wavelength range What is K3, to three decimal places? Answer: 0.120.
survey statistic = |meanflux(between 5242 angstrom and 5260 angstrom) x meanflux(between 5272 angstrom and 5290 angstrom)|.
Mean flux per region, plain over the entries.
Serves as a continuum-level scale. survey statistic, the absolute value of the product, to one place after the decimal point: 58.0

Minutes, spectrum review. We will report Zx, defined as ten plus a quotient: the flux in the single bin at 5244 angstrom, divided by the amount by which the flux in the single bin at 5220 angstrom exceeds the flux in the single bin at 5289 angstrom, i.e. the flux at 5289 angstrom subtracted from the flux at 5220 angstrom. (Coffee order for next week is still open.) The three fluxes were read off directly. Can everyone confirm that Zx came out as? 36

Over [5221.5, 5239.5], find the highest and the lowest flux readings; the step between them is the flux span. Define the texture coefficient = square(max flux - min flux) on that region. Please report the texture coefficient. 0.090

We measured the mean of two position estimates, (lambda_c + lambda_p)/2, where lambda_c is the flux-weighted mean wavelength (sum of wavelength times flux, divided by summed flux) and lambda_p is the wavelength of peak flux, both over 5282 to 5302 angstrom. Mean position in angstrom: 5296.5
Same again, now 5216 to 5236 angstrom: 5226.0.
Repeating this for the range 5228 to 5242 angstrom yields 5232.0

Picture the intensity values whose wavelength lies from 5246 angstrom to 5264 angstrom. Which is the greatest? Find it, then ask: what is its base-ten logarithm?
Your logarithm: 0.889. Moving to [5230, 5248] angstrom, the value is 0.885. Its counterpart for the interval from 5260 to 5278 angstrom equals 0.898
